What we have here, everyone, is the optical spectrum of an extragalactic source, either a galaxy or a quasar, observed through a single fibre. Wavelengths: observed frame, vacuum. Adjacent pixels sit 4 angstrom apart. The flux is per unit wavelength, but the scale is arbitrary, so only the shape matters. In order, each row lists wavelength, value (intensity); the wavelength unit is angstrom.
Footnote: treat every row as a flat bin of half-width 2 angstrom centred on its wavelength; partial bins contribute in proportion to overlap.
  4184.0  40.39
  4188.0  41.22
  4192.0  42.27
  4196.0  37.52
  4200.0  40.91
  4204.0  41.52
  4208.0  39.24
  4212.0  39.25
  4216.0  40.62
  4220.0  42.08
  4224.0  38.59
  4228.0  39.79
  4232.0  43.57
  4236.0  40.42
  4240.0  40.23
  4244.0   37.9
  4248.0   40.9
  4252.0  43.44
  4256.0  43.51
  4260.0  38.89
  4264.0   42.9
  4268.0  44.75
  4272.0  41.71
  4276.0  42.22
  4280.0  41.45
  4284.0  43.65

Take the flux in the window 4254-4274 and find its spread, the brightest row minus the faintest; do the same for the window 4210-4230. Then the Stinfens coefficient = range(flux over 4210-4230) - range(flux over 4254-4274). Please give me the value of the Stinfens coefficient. -2.4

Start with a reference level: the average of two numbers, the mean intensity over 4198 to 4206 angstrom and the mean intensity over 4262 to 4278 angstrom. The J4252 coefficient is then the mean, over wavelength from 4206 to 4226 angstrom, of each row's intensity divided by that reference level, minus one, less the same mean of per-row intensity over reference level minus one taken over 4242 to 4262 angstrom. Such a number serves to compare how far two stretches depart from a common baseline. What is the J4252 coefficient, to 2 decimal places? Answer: -0.02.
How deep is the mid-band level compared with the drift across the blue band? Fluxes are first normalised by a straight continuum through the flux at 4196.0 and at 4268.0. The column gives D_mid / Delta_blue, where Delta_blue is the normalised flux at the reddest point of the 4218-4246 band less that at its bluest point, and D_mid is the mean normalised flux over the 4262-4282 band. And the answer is -6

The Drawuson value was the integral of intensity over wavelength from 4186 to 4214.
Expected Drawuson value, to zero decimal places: 1128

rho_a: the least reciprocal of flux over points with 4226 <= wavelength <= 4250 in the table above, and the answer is 0.0230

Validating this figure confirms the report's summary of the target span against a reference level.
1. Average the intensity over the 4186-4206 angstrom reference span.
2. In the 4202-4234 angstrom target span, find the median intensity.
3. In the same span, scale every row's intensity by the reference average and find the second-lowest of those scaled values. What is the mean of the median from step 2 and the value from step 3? 20.58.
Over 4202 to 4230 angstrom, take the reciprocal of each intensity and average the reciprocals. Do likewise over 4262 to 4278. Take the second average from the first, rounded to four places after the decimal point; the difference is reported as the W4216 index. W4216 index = 0.0016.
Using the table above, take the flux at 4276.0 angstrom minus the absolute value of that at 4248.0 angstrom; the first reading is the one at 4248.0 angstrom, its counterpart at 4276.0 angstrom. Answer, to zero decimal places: 1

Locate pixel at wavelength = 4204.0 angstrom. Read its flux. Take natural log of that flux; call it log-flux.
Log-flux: 3.73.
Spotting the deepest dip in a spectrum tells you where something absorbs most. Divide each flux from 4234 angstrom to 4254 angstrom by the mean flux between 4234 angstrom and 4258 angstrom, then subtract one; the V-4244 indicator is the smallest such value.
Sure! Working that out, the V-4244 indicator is -0.077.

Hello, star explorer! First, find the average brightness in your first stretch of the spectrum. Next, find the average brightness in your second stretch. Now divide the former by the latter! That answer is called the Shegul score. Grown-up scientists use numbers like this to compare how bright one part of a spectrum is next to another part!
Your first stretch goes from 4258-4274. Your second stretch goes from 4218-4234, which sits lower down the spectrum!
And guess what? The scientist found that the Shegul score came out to 1.03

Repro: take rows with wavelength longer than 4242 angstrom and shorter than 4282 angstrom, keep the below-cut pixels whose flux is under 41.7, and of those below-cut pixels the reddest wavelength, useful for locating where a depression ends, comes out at 4280.0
